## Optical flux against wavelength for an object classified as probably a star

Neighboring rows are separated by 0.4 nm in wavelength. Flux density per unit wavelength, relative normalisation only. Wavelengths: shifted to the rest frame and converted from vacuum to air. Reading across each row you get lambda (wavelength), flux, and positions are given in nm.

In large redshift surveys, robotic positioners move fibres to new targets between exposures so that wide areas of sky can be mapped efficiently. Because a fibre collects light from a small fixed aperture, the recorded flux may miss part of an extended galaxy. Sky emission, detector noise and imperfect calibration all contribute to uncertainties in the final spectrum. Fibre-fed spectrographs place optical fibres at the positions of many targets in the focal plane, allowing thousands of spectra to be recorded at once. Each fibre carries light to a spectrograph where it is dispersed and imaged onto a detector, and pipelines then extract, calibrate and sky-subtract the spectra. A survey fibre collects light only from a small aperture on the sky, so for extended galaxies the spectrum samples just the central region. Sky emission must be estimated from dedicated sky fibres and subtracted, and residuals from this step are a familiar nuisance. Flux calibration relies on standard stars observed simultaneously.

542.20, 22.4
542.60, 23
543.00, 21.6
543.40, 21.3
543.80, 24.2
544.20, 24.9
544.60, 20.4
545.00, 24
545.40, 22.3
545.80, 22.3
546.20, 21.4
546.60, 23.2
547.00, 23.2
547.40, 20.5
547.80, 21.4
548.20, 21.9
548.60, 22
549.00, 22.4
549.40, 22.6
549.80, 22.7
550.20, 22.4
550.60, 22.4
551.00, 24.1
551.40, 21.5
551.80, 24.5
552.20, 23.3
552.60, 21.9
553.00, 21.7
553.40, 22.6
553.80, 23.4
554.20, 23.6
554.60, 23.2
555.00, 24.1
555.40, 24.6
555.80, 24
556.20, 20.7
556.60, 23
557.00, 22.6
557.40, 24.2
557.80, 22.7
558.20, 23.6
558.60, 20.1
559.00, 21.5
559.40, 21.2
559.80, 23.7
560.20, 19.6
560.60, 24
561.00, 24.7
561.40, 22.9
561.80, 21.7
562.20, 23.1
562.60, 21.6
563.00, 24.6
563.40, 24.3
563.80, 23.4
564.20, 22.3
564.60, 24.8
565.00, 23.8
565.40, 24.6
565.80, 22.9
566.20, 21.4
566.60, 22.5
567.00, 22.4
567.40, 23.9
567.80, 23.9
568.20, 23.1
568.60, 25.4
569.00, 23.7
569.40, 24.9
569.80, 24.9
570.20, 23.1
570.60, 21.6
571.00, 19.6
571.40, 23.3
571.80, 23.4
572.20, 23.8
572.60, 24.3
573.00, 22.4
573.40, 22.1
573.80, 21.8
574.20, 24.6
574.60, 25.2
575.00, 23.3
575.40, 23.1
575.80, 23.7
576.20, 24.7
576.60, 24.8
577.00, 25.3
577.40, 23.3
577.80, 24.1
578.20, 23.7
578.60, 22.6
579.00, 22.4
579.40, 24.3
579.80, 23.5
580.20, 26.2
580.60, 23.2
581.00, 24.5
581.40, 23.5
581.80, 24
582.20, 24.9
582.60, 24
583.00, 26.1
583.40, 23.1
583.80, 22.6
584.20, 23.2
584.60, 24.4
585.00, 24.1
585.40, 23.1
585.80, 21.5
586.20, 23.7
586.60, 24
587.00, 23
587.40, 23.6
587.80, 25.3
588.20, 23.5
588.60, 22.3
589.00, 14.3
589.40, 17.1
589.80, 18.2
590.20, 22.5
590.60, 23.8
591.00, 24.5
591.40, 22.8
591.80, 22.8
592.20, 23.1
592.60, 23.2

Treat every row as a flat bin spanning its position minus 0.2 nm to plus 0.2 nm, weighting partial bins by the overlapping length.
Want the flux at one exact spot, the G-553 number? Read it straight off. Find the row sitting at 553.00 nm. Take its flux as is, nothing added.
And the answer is 21.7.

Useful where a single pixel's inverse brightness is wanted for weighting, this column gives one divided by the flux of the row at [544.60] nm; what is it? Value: 0.0490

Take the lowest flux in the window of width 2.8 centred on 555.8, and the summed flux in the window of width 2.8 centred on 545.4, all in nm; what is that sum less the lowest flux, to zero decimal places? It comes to 138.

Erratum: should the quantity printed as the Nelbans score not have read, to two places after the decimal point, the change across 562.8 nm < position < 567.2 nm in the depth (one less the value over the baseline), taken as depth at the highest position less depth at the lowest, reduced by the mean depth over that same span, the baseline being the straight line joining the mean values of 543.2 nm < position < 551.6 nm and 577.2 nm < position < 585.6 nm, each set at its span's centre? 0.11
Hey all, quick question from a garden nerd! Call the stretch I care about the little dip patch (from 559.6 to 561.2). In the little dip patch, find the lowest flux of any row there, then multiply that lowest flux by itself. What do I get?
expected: 384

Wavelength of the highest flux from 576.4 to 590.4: 580.20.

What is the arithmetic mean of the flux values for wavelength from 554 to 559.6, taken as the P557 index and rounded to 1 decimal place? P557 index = 22.8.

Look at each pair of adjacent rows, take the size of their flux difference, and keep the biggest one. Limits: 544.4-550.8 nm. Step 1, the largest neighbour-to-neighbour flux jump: 3.60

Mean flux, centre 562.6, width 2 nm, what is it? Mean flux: 23.1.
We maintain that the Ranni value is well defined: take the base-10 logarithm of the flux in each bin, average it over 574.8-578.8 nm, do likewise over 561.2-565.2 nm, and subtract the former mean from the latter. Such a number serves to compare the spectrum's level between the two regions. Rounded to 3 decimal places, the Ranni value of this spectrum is -0.011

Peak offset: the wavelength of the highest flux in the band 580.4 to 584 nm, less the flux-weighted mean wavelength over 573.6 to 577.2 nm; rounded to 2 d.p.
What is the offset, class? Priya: 7.57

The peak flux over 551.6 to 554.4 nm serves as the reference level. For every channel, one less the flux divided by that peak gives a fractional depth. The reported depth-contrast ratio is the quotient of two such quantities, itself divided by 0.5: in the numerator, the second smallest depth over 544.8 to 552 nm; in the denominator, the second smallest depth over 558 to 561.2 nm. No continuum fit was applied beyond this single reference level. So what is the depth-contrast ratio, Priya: 1.6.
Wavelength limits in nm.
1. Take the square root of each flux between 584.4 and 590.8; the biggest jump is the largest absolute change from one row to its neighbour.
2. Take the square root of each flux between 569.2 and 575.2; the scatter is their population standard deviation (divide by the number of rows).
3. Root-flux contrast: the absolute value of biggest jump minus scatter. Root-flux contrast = 0.8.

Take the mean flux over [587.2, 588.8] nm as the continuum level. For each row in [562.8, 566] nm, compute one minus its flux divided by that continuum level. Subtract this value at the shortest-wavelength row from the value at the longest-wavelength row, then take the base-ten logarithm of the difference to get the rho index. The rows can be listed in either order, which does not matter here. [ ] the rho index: -1.14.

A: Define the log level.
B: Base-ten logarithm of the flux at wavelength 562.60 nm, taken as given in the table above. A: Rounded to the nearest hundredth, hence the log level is 1.33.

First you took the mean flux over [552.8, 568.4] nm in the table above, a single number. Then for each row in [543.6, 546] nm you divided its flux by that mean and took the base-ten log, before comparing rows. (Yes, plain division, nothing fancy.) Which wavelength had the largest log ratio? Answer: 544.20 nm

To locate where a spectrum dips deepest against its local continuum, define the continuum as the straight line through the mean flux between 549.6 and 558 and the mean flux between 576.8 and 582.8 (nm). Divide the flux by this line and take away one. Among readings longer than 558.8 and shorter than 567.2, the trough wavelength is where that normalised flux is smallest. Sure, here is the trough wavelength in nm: 560.20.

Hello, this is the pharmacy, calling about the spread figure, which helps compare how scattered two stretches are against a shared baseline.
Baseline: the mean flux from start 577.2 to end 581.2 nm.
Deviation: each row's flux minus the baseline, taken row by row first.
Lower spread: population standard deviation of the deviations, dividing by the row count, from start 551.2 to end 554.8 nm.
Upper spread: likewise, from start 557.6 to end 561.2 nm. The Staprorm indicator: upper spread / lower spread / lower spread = 1.9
